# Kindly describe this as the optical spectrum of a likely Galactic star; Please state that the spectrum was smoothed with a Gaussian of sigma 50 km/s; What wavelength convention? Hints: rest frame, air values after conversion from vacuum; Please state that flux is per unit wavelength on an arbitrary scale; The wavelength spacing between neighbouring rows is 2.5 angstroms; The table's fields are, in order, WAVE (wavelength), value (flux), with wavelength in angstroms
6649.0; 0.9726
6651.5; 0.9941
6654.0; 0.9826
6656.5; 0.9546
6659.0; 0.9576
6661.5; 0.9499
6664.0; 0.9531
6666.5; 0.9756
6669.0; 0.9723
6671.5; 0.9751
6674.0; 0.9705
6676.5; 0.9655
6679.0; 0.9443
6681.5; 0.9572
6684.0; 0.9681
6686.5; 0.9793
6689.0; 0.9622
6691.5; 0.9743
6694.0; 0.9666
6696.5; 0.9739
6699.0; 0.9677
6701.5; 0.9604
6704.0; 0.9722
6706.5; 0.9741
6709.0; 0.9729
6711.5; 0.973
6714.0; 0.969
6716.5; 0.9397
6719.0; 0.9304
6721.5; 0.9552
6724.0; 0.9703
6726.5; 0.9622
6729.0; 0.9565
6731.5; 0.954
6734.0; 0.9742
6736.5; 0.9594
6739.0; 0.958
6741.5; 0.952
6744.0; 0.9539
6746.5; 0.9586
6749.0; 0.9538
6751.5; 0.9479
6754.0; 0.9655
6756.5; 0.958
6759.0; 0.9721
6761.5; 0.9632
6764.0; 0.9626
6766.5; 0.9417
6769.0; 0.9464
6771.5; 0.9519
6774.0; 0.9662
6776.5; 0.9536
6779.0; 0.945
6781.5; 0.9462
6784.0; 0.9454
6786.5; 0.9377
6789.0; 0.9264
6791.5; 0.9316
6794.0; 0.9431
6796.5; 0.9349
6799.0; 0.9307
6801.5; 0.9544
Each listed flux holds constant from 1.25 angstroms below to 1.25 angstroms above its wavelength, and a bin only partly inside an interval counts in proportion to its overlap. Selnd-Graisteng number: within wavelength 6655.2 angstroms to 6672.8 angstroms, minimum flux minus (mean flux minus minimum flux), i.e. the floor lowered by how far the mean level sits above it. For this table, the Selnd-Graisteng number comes 0.937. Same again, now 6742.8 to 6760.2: 0.937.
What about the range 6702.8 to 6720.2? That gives 0.899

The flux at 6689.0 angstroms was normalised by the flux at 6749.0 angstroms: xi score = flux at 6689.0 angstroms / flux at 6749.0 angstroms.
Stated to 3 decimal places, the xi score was 1.009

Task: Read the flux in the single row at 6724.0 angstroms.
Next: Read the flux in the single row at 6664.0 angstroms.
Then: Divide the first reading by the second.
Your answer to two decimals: 1.02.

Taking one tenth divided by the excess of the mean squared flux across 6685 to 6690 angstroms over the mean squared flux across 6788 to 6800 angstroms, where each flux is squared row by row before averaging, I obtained 1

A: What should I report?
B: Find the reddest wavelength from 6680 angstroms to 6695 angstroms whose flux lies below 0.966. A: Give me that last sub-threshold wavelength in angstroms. 6689.0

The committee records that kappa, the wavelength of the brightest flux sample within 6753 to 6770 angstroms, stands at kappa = 6759.0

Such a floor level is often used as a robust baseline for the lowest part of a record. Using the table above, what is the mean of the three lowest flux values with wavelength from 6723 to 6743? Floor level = 0.9542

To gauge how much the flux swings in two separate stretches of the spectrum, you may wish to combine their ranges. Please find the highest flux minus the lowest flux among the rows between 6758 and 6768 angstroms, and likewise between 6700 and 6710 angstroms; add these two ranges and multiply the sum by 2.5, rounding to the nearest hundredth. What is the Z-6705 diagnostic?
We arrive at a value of 0.11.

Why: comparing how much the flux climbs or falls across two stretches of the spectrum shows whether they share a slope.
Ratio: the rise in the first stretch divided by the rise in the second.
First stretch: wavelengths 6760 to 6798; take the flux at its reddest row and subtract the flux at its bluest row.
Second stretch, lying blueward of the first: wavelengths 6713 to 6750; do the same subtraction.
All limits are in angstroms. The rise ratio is 1.9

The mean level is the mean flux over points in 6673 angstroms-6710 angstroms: 0.967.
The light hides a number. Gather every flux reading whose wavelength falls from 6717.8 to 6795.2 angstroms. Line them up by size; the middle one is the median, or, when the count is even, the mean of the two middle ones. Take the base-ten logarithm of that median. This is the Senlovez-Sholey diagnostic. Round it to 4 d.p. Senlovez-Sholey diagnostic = -0.0205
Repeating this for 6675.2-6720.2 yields -0.0142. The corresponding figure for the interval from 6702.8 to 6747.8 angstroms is -0.0182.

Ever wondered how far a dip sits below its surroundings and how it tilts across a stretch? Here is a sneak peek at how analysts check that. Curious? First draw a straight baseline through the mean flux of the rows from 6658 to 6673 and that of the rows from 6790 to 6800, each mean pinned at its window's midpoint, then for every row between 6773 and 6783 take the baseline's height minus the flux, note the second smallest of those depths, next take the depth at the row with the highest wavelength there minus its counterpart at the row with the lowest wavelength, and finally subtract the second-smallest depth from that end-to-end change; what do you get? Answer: 0.033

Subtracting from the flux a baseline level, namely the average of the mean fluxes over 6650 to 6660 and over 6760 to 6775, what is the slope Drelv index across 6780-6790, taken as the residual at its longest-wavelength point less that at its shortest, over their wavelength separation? -0.0026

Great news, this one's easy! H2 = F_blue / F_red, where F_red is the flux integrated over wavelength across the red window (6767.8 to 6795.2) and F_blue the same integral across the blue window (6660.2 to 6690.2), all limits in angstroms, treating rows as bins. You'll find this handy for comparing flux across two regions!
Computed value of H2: 1.1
